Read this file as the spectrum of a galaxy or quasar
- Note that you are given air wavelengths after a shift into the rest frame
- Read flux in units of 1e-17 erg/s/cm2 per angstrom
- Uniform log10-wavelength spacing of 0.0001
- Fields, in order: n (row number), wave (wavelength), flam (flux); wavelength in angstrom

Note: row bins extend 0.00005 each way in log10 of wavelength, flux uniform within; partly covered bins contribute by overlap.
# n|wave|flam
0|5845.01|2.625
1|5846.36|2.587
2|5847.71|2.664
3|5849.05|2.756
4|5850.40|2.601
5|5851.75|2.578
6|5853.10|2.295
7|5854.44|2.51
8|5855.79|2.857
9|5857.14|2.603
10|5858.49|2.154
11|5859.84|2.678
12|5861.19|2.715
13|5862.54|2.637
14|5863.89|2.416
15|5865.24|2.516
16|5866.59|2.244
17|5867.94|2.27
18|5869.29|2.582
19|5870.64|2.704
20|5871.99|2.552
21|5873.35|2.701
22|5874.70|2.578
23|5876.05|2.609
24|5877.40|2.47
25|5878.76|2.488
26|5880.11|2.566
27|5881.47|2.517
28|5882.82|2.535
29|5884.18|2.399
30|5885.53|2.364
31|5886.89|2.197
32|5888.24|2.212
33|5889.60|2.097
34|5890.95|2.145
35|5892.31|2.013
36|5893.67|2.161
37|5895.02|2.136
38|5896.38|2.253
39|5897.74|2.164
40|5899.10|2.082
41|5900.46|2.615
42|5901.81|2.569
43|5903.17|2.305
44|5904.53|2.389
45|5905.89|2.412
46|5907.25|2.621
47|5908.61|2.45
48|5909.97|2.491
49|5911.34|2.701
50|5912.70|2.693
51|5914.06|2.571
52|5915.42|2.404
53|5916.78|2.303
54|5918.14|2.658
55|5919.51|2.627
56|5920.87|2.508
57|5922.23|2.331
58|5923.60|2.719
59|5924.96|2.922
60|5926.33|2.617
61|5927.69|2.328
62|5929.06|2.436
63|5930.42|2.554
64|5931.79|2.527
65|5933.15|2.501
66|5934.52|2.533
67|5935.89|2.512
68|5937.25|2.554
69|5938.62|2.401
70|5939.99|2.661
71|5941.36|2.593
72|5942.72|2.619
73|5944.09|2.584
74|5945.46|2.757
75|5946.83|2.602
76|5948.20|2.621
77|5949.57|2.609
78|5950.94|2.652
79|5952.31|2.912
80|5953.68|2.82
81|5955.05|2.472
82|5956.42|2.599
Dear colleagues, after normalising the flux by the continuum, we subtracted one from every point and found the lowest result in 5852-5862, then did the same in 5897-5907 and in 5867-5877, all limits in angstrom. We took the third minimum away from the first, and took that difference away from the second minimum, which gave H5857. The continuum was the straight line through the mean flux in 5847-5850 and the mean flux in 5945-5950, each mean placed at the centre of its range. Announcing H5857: -0.18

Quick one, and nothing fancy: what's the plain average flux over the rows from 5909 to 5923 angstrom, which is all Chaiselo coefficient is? 2.53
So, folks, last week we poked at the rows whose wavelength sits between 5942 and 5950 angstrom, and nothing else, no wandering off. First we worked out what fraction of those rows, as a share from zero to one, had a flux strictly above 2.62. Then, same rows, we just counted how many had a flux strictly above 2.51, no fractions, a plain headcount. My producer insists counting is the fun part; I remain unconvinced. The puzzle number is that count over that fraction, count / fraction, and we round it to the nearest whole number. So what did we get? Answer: 18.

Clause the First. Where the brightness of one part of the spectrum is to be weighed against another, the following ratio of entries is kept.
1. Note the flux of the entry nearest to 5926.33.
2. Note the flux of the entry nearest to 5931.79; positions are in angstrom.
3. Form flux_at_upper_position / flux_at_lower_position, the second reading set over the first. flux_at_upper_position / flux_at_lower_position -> 0.97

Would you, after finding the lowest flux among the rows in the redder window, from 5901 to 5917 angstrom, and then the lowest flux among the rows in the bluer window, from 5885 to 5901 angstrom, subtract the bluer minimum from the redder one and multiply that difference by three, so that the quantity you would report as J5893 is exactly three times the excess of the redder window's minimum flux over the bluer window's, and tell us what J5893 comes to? 0.9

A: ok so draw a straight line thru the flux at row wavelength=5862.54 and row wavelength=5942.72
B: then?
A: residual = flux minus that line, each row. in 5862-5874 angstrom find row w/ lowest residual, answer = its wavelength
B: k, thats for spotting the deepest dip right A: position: 5866.59 angstrom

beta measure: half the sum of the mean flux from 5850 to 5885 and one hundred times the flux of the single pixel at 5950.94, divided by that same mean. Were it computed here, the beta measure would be 53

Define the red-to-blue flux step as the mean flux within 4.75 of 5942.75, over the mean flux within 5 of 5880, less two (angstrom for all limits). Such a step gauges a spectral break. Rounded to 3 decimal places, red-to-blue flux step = -0.964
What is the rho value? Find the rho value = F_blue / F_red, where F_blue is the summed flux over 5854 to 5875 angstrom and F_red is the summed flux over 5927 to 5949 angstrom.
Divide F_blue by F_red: 1.00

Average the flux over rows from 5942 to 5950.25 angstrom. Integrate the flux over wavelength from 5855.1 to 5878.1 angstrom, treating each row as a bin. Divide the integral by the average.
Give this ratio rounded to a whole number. 22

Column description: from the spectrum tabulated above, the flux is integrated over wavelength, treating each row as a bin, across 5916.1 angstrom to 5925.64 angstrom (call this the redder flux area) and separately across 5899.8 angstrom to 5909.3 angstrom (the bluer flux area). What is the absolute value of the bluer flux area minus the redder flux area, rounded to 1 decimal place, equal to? 1.0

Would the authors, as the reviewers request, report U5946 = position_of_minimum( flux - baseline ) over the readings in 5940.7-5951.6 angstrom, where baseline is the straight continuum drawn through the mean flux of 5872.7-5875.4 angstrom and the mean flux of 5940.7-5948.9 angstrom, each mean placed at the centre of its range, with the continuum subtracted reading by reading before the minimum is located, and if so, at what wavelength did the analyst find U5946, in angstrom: 5944.09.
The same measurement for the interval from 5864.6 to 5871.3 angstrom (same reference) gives 5866.59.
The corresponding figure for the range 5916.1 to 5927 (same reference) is 5916.78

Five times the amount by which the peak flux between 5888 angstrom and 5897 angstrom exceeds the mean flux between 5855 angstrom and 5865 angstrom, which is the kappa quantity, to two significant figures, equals -1.6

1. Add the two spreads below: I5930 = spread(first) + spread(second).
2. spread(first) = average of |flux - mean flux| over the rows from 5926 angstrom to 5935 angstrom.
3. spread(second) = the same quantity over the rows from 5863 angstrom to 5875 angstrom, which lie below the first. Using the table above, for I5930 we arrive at 0.20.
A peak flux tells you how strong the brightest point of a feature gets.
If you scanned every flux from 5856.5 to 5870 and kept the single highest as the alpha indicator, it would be 2.715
